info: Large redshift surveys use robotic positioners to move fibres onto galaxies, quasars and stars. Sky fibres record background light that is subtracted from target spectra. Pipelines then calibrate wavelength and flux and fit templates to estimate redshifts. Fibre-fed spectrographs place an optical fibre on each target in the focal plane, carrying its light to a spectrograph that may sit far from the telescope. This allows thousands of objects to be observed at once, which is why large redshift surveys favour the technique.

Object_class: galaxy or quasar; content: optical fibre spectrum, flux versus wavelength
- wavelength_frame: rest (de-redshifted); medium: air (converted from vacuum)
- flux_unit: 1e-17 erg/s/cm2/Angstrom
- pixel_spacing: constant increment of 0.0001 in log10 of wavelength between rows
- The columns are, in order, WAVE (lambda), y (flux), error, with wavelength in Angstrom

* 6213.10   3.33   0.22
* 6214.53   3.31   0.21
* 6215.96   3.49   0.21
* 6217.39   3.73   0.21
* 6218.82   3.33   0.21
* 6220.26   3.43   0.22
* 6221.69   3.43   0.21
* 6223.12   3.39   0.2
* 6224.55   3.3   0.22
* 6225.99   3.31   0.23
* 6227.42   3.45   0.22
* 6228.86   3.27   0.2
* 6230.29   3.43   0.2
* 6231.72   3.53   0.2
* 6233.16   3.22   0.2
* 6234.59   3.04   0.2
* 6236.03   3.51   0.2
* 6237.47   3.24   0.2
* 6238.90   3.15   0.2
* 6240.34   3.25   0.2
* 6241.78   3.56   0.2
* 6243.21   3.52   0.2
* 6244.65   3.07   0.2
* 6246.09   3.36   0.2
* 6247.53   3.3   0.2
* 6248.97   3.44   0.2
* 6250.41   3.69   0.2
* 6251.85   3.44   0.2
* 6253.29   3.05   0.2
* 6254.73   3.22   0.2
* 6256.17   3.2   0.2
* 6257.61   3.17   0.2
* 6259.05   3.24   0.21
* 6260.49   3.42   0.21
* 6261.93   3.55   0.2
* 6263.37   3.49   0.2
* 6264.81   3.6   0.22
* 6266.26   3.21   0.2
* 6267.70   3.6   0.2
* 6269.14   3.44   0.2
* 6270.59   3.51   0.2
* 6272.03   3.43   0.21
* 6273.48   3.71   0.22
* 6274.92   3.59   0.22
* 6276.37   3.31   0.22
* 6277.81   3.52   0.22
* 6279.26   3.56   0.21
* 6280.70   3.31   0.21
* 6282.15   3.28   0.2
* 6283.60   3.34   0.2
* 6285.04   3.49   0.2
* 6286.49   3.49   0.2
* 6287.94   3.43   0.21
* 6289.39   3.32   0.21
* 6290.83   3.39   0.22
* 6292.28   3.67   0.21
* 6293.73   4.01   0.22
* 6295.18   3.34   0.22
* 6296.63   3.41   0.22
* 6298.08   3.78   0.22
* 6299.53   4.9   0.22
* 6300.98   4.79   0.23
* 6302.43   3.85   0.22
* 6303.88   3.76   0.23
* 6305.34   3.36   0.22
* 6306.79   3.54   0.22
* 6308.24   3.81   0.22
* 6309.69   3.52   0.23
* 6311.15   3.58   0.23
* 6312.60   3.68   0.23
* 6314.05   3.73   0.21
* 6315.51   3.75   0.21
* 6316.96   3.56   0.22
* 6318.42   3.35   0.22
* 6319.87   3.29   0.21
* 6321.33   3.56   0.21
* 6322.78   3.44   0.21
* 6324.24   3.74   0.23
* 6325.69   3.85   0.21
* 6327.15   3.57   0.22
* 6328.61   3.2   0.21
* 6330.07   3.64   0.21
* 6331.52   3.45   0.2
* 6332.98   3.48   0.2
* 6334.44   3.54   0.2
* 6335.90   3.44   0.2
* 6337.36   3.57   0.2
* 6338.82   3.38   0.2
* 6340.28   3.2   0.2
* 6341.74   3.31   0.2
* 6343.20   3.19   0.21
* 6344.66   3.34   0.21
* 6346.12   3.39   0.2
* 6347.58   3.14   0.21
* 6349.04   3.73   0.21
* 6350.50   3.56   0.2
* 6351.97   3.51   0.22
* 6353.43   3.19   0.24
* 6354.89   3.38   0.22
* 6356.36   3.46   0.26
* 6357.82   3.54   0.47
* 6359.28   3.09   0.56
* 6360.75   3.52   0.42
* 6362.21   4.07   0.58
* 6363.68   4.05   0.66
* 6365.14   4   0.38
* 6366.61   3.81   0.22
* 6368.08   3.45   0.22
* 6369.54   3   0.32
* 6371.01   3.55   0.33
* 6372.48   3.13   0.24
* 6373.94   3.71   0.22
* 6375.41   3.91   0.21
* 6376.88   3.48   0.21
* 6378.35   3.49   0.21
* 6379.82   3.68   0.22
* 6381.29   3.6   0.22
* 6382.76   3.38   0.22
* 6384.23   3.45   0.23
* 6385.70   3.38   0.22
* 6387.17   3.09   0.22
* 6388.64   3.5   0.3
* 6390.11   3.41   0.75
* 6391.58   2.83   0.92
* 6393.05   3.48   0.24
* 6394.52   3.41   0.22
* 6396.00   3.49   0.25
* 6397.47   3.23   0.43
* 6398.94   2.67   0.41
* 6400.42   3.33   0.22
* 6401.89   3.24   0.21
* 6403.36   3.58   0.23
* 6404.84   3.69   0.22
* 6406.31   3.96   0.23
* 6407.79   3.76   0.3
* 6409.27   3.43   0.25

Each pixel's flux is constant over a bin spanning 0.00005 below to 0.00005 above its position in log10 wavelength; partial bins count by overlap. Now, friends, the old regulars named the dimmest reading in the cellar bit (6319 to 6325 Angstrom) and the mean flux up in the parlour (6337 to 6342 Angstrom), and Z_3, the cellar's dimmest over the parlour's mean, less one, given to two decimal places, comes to -0.02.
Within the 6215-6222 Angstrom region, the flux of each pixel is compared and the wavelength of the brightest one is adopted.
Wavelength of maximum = 6217.39 Angstrom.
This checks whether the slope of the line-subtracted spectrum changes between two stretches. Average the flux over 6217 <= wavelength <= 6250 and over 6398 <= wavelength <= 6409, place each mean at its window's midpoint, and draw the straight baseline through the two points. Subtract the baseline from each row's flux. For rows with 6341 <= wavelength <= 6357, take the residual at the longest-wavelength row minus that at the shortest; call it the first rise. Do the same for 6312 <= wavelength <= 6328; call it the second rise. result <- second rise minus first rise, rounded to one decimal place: -0.3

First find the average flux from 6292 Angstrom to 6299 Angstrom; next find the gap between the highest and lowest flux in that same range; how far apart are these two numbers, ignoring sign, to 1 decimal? 3.0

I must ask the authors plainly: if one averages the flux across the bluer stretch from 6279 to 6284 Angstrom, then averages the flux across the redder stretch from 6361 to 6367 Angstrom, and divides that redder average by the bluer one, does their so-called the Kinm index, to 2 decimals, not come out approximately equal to 1.18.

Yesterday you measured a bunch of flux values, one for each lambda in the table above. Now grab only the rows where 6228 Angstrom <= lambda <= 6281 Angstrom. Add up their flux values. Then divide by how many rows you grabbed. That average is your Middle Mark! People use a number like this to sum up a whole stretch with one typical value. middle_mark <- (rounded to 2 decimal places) 3.38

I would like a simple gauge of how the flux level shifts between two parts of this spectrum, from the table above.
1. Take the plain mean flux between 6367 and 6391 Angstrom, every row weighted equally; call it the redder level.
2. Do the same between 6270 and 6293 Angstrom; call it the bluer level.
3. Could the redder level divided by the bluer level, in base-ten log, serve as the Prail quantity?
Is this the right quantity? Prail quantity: -0.001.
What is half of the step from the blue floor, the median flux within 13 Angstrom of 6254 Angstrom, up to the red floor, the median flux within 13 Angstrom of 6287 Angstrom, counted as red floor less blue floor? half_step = 0.035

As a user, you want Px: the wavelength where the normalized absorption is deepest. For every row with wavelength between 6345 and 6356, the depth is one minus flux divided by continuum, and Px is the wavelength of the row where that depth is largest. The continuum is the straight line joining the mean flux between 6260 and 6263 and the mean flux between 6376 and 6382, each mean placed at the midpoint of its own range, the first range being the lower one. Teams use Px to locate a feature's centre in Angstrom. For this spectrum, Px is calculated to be 6347.58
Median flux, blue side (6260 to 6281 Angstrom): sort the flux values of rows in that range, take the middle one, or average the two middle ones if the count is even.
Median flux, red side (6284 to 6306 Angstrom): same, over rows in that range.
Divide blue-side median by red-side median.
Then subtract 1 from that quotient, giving 0.01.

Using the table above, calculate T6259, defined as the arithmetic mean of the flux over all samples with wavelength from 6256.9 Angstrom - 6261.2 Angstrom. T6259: 3.28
